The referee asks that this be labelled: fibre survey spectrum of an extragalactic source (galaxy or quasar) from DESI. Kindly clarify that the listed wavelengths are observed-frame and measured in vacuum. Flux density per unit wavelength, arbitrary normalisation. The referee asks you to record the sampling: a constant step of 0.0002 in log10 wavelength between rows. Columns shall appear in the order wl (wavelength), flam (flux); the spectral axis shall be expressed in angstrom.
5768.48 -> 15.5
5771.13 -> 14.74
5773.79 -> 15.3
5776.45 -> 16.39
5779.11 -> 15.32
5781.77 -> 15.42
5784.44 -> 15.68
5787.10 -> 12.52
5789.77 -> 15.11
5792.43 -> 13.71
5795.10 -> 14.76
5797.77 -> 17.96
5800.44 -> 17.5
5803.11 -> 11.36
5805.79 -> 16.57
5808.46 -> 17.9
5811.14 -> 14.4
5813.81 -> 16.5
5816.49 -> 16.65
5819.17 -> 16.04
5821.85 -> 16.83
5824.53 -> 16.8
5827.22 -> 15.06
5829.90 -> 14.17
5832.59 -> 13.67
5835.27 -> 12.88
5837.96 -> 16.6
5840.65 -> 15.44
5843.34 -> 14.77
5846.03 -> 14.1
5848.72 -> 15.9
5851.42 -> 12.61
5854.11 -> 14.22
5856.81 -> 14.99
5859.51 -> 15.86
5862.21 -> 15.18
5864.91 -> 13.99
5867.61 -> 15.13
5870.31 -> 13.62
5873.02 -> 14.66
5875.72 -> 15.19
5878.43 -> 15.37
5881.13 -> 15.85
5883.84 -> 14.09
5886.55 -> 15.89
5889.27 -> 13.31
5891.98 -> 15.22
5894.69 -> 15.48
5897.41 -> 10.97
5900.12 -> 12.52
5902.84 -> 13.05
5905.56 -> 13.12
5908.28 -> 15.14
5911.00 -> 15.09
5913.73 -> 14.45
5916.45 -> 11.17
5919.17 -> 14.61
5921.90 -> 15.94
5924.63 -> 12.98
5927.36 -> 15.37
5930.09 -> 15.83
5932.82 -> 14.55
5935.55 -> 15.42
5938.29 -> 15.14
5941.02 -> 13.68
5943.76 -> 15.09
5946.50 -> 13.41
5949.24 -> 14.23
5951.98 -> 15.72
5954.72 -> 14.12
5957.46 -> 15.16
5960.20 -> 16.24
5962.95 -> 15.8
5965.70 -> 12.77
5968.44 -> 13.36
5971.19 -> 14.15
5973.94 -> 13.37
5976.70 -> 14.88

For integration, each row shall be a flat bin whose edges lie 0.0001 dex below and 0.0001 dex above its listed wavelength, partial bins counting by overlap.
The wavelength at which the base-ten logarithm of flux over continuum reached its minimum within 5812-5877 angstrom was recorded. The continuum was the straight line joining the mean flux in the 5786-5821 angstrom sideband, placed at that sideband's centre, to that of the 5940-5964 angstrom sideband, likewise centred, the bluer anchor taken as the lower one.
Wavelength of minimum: 5851.42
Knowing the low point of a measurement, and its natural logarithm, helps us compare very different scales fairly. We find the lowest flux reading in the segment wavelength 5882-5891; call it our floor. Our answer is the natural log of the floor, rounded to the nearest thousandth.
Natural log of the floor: 2.589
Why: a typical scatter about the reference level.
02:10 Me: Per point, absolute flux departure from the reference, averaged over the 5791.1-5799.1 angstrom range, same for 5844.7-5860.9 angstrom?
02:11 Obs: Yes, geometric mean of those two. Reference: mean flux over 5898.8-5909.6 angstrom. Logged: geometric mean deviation 1.7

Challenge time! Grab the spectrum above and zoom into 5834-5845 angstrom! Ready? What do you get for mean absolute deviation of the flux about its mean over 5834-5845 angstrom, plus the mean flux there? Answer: 16.0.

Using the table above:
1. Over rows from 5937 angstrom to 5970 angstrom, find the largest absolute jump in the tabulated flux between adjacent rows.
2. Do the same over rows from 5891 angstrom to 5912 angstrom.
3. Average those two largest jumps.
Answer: 3.77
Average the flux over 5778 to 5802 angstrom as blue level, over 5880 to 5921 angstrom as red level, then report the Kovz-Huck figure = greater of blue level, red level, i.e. 15.3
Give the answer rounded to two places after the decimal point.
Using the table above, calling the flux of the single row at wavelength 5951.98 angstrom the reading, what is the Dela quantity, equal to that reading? 15.72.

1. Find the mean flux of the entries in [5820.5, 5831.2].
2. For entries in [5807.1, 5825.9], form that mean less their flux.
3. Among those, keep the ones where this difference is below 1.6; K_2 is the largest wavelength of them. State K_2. 5824.53 angstrom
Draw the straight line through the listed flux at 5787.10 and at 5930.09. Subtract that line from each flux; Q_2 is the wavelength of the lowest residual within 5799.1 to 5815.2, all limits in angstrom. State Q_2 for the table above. 5803.11 angstrom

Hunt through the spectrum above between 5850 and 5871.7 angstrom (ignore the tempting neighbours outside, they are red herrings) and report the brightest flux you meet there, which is 15.86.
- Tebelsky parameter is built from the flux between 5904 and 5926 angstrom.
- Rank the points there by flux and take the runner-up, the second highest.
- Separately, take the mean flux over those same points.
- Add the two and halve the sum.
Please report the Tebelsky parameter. 14.6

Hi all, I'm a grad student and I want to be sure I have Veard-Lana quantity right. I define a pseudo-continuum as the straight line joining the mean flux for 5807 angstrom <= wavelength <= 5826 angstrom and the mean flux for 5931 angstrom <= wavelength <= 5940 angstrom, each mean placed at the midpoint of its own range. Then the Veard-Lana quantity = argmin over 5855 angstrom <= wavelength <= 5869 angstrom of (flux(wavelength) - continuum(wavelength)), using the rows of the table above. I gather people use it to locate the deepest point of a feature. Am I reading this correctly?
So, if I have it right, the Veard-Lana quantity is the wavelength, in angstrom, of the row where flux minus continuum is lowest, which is 5864.91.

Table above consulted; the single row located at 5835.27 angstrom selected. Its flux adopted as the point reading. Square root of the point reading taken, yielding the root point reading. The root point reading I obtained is 3.59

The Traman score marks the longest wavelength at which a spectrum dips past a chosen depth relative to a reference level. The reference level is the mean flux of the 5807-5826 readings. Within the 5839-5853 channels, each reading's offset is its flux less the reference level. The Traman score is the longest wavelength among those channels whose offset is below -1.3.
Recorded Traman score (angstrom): 5851.42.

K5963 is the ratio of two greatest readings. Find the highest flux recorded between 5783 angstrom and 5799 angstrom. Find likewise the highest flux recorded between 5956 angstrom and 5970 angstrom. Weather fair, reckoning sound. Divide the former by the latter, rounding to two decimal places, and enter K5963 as 1.11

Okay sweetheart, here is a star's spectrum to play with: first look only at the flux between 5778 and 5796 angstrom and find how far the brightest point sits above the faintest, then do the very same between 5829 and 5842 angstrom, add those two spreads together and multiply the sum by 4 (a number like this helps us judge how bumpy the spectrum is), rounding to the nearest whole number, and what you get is 28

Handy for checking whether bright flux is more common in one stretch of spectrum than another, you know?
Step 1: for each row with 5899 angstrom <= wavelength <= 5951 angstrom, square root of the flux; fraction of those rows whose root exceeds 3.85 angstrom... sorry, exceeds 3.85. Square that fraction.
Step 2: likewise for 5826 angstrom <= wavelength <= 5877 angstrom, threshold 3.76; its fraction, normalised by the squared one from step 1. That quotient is 3.9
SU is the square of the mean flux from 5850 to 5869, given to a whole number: 212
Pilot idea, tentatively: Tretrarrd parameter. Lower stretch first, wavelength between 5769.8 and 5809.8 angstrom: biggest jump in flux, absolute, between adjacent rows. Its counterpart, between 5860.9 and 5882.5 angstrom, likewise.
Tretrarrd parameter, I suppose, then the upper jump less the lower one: -5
